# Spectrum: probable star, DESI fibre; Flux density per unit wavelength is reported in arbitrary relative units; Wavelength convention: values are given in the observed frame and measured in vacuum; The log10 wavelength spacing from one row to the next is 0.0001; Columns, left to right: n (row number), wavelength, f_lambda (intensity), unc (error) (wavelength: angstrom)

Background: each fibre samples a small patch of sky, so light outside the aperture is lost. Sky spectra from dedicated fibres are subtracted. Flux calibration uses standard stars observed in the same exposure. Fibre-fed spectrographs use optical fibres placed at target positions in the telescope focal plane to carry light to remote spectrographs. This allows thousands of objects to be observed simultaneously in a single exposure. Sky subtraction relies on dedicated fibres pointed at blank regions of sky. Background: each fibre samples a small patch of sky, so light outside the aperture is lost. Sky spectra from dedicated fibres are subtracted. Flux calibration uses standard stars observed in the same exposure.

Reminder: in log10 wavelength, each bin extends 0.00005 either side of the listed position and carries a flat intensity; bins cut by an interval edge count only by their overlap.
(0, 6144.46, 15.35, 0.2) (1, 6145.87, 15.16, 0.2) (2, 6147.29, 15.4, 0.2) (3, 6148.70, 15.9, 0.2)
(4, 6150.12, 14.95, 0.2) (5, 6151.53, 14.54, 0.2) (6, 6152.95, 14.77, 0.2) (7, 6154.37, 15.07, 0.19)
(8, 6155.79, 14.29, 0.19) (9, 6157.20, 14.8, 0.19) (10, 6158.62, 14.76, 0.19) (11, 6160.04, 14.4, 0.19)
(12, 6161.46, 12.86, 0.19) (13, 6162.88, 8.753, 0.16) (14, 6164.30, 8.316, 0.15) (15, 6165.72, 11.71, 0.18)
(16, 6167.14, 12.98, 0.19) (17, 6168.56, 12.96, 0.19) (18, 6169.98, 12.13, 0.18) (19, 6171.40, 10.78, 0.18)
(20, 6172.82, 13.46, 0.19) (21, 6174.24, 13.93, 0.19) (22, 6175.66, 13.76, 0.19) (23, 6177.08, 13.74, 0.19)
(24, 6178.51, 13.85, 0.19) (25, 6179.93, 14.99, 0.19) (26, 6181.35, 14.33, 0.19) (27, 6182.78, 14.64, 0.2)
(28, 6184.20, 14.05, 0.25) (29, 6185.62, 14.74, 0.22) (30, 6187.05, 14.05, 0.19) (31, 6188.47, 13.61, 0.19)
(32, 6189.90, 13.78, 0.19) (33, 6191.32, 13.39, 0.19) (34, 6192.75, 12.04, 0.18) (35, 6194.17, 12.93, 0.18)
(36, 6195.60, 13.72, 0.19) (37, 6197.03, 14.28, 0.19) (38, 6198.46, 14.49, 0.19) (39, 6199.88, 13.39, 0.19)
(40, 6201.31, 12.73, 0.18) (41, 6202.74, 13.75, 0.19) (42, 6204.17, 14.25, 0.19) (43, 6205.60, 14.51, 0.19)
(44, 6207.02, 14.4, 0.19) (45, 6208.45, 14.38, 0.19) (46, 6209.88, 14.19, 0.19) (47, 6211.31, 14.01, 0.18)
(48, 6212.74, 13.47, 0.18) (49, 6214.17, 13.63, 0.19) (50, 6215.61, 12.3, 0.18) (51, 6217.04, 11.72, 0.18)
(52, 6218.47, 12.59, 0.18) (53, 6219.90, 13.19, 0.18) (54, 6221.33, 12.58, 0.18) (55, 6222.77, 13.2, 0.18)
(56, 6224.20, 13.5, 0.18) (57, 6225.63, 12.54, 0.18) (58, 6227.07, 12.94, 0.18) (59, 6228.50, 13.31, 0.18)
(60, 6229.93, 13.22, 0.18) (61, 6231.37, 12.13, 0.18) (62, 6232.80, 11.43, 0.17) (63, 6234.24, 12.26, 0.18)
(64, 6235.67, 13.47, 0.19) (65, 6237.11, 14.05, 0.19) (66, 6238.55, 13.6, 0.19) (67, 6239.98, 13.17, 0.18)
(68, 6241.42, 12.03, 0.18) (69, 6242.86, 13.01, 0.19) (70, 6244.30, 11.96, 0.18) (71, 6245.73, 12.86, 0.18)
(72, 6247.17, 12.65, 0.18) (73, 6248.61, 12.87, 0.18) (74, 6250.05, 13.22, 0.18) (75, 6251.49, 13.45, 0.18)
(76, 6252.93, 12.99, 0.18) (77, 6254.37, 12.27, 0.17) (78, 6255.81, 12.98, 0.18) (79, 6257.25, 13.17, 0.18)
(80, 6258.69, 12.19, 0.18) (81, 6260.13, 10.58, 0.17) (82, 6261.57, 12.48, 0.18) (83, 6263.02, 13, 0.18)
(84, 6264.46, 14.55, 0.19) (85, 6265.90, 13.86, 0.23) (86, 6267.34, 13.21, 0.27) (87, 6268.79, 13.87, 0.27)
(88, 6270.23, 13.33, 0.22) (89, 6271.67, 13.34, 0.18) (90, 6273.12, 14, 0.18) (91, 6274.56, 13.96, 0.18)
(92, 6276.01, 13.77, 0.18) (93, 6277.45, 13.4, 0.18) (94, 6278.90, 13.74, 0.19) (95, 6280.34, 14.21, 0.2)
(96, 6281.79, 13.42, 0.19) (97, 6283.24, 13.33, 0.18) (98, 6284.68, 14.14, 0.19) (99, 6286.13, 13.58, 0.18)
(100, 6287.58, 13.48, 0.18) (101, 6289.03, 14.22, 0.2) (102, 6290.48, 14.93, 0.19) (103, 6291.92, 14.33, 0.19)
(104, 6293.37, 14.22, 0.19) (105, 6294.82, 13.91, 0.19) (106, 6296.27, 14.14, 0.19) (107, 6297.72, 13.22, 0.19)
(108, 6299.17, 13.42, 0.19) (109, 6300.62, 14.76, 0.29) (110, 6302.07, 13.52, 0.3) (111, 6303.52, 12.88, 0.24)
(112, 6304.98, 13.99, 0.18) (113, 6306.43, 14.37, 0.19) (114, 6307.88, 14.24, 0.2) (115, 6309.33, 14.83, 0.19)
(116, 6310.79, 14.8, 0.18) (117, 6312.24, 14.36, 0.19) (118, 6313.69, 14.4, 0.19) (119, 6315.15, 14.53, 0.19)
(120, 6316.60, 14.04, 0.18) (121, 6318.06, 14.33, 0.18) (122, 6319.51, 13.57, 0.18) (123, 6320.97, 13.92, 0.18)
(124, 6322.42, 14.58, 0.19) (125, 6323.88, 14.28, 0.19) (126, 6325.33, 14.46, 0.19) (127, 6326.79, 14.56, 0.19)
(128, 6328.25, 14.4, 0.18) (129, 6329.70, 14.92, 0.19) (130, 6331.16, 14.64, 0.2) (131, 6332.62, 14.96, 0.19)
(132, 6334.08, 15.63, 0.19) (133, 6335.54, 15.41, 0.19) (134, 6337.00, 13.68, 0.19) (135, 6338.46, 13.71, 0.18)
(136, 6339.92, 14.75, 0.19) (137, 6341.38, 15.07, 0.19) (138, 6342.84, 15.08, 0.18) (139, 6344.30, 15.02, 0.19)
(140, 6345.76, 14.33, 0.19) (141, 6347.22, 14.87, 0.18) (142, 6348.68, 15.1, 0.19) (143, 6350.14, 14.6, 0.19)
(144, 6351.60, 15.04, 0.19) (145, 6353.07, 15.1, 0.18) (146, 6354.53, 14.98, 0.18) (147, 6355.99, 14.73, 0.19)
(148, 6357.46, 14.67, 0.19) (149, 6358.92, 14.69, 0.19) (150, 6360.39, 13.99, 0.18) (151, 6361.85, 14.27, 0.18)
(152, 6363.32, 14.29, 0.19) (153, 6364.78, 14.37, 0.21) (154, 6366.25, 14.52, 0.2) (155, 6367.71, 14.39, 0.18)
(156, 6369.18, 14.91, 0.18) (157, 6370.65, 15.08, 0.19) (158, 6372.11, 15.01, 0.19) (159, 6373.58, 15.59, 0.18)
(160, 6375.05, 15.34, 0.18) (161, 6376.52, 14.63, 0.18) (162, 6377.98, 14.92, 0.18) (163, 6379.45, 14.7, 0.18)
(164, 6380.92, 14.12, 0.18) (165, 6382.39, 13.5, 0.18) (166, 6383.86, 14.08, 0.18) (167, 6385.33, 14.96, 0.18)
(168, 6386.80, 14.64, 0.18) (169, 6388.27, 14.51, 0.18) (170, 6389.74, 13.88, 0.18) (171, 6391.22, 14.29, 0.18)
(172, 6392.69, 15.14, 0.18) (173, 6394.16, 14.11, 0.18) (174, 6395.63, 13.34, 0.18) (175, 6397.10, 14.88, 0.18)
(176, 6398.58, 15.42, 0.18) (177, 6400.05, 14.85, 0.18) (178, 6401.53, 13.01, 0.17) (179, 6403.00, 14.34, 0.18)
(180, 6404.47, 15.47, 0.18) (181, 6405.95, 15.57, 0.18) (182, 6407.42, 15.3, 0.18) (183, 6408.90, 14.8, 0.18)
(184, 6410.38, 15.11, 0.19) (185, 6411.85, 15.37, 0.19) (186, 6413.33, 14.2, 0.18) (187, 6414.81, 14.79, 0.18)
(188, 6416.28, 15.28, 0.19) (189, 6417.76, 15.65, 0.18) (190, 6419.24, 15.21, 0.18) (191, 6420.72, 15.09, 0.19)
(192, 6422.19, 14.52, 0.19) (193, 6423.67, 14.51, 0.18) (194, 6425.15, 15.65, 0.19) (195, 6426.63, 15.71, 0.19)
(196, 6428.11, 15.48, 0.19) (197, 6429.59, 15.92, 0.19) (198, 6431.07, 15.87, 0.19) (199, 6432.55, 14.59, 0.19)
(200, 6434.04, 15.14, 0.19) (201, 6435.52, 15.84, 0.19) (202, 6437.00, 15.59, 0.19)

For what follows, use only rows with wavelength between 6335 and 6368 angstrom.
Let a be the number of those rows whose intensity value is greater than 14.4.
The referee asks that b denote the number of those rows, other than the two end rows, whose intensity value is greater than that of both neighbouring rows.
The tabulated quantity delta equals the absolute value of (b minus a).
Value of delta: 10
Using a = 15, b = 5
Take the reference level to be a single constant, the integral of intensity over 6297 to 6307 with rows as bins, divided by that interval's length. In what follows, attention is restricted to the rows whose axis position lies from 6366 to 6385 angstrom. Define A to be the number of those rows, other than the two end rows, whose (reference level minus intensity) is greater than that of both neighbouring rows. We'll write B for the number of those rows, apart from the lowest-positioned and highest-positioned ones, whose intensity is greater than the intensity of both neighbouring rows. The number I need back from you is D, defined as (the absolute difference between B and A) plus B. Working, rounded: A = 4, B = 3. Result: 4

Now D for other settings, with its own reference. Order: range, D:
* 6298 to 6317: 5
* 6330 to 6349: 2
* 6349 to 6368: 4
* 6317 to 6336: 4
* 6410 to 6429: 4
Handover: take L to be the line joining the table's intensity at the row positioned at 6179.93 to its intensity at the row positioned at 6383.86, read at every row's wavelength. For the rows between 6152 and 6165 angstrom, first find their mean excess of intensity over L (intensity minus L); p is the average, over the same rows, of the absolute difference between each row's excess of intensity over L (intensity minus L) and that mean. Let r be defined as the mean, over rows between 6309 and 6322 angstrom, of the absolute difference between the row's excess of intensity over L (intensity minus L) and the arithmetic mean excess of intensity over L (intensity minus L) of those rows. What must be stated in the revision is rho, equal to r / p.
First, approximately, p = 2.08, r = 0.30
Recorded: 0.14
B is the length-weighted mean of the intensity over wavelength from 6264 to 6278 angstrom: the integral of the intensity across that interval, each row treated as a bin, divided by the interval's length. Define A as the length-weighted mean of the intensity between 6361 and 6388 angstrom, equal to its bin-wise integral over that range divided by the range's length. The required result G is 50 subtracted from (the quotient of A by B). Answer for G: -48.9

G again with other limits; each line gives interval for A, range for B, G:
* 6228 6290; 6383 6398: -49.1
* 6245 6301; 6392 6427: -49.1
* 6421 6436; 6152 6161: -49.0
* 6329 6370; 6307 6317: -49.0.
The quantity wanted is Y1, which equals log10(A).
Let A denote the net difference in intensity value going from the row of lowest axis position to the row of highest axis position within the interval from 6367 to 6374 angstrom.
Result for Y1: 0.08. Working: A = 1.2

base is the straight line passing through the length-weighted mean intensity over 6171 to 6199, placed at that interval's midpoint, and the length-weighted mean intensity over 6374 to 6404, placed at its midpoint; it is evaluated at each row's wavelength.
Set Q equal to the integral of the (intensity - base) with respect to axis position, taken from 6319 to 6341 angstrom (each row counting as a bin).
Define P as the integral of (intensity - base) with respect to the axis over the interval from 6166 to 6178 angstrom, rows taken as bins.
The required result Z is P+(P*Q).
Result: -63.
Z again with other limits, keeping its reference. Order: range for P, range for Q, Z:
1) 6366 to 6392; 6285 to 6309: -16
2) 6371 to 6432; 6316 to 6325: 5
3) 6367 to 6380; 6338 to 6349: 43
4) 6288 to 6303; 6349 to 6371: -11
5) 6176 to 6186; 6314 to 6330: 13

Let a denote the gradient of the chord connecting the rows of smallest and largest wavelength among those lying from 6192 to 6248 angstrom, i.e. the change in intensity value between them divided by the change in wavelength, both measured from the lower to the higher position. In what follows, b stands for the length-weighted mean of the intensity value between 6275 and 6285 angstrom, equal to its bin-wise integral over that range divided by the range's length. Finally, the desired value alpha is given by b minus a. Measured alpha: 13.7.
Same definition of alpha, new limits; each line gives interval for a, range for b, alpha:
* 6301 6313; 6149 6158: 14.7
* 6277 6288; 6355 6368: 14.4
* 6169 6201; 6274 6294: 13.9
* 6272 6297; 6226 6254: 12.9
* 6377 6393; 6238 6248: 12.7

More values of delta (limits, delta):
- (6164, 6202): 3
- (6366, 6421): 18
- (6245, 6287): 6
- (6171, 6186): 0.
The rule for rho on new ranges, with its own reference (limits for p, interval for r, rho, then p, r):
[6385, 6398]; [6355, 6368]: 0.41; 0.45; 0.18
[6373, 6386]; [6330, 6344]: 1.03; 0.50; 0.51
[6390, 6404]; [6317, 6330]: 0.47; 0.62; 0.29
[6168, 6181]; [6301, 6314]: 0.53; 0.90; 0.47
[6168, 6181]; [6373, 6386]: 0.55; 0.90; 0.50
